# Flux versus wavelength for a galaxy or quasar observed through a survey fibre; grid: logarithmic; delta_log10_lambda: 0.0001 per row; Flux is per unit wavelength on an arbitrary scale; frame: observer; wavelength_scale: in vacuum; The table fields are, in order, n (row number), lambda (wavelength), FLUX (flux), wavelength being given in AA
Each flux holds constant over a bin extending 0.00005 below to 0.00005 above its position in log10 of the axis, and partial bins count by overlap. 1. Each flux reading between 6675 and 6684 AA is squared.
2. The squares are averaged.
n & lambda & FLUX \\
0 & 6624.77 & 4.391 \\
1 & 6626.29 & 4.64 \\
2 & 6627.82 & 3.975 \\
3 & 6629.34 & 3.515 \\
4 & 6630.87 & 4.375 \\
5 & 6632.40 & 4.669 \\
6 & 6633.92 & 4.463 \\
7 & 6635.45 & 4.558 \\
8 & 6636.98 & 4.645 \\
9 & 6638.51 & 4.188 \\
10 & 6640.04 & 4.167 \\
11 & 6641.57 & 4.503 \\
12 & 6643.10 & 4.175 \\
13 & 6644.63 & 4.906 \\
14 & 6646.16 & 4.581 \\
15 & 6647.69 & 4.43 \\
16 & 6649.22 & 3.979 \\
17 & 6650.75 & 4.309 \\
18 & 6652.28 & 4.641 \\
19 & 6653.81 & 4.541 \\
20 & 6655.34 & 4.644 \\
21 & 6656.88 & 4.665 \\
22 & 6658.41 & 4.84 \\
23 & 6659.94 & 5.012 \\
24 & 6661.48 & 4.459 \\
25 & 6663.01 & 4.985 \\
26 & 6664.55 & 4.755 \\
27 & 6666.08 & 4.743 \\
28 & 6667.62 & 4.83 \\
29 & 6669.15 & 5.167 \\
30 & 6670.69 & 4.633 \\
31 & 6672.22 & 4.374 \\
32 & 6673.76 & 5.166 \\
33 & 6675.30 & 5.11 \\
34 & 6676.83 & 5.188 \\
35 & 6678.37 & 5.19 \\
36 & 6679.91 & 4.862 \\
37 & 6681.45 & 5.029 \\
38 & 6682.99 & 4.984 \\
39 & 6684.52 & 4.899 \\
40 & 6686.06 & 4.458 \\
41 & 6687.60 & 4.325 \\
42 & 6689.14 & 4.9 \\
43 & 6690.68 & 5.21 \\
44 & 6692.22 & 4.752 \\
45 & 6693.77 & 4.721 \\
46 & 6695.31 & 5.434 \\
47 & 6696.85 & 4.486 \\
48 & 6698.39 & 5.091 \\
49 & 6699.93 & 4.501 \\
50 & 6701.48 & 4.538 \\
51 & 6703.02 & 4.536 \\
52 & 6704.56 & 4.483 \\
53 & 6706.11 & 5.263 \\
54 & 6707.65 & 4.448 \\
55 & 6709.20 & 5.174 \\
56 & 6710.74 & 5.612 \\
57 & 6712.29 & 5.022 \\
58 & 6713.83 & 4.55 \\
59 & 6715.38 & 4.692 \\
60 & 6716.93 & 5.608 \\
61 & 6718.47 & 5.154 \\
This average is 26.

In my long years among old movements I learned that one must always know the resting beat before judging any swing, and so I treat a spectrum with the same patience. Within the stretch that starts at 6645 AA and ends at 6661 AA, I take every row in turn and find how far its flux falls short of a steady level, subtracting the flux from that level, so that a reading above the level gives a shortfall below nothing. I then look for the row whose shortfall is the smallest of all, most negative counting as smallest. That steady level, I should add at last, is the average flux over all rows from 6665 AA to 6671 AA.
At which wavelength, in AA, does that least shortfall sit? 6659.94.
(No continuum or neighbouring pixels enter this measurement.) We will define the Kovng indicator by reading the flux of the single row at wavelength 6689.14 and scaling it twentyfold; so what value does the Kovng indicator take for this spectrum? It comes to 98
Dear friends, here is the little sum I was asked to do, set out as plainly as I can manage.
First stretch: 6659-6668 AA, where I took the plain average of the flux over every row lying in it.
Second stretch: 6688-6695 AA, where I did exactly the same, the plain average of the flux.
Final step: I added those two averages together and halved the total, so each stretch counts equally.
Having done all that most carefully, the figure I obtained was 4.85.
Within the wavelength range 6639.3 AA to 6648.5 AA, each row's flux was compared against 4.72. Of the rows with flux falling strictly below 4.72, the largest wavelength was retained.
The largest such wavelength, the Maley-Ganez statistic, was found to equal 6647.69 AA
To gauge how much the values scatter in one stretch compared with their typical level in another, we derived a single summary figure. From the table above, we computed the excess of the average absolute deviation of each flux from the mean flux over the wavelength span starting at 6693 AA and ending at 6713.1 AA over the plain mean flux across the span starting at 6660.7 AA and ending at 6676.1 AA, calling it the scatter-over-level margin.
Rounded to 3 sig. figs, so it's -4.46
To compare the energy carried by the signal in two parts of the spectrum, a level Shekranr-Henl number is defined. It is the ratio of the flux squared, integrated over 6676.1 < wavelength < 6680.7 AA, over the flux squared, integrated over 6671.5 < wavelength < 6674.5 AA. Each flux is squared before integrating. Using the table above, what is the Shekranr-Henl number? 1.7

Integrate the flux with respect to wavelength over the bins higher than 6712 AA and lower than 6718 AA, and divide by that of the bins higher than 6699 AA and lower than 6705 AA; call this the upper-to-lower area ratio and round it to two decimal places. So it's 1.10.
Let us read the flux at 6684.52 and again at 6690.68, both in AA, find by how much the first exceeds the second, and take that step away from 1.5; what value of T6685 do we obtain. 1.8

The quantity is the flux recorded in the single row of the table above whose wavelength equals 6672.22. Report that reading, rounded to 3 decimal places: 4.374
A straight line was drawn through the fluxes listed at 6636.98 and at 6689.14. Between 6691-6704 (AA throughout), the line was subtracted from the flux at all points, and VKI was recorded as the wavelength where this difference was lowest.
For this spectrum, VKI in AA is 6699.93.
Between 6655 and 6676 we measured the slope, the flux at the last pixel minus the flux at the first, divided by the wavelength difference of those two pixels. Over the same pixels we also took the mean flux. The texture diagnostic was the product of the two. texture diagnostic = 0.11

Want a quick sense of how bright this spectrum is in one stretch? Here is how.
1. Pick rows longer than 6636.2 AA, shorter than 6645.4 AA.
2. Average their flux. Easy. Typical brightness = 4.43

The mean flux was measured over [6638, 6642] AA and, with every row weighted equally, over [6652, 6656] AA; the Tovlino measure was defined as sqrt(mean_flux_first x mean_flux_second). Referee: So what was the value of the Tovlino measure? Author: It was 4.44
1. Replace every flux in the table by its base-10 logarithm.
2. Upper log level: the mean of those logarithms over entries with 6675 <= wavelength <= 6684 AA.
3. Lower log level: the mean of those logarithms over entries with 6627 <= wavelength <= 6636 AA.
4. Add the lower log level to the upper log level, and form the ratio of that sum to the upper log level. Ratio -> 1.89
